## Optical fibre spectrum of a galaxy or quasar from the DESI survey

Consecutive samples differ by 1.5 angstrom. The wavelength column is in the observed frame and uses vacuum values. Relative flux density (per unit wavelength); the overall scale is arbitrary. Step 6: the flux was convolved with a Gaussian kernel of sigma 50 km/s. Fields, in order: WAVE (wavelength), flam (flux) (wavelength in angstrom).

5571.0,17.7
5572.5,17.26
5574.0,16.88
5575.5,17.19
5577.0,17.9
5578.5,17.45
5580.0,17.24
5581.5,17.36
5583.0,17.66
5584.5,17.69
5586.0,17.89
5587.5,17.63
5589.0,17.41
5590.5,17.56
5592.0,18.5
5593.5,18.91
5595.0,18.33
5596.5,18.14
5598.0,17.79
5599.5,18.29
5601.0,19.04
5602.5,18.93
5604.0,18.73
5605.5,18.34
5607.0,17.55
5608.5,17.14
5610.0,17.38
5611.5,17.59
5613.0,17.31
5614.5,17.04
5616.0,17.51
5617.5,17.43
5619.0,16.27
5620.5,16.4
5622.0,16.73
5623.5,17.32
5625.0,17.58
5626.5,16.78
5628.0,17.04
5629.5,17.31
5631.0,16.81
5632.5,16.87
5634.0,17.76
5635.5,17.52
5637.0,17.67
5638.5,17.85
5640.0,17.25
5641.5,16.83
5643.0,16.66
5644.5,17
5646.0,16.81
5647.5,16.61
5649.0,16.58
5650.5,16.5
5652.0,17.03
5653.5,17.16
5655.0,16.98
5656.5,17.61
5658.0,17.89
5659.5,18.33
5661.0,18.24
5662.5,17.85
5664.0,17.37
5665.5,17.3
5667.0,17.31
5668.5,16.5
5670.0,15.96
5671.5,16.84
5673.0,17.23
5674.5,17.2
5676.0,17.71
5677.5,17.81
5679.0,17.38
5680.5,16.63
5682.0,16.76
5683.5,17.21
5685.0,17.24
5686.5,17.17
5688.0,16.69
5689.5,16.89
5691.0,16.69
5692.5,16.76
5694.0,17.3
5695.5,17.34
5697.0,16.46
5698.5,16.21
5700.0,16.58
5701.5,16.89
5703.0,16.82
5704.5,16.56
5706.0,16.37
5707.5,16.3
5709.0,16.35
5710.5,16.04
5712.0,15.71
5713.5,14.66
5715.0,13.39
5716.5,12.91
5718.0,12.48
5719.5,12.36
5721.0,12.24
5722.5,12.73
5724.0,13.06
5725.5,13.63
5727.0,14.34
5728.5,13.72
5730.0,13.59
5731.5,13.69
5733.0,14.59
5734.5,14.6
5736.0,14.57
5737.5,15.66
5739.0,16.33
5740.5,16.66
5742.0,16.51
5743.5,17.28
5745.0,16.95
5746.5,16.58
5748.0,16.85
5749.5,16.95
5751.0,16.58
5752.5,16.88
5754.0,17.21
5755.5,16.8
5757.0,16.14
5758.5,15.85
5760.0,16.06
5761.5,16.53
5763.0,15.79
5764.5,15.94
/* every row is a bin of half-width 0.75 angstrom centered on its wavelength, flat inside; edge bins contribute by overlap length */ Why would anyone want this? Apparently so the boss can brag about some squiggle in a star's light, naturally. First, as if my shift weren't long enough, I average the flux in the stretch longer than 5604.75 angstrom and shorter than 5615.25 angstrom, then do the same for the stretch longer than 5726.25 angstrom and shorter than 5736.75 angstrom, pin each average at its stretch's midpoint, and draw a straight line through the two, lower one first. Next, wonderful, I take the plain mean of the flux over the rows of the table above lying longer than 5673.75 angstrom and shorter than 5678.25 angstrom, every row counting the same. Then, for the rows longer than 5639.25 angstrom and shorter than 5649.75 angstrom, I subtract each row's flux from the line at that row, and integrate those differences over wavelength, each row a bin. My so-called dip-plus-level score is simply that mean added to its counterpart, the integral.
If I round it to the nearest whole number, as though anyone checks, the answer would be 15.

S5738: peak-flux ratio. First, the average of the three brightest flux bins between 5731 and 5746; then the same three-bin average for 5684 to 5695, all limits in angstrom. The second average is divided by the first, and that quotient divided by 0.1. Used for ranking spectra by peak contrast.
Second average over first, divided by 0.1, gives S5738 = 10.2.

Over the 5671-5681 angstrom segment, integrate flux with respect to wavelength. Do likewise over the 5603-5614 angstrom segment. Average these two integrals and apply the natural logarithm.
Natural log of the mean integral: 5.21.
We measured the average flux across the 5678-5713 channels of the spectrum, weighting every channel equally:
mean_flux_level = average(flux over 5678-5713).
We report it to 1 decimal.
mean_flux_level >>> 16.7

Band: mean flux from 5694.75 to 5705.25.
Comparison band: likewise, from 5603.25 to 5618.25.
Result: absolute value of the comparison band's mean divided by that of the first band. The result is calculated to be 1.054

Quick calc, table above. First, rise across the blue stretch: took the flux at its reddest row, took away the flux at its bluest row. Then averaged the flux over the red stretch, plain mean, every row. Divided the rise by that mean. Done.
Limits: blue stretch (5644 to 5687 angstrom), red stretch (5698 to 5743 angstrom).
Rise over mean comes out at 0.011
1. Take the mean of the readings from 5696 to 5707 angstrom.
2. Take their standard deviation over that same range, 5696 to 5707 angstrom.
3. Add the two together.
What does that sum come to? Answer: 16.8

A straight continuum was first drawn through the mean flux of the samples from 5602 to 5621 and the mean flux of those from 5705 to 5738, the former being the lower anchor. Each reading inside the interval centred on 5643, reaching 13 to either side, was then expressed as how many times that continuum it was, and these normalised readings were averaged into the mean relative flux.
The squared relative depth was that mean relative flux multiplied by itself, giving 1.06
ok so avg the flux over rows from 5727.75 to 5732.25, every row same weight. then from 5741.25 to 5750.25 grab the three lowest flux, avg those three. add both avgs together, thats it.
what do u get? 30.3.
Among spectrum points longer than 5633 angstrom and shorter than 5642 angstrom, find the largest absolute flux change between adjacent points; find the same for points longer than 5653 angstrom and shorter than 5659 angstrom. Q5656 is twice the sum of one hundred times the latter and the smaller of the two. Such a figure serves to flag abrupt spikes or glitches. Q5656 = 127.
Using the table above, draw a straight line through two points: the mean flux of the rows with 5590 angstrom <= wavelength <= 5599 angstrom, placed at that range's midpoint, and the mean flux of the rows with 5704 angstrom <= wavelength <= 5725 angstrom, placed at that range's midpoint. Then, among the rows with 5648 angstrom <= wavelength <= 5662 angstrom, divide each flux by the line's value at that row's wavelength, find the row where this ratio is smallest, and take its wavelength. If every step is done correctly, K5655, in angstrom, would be 5650.5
